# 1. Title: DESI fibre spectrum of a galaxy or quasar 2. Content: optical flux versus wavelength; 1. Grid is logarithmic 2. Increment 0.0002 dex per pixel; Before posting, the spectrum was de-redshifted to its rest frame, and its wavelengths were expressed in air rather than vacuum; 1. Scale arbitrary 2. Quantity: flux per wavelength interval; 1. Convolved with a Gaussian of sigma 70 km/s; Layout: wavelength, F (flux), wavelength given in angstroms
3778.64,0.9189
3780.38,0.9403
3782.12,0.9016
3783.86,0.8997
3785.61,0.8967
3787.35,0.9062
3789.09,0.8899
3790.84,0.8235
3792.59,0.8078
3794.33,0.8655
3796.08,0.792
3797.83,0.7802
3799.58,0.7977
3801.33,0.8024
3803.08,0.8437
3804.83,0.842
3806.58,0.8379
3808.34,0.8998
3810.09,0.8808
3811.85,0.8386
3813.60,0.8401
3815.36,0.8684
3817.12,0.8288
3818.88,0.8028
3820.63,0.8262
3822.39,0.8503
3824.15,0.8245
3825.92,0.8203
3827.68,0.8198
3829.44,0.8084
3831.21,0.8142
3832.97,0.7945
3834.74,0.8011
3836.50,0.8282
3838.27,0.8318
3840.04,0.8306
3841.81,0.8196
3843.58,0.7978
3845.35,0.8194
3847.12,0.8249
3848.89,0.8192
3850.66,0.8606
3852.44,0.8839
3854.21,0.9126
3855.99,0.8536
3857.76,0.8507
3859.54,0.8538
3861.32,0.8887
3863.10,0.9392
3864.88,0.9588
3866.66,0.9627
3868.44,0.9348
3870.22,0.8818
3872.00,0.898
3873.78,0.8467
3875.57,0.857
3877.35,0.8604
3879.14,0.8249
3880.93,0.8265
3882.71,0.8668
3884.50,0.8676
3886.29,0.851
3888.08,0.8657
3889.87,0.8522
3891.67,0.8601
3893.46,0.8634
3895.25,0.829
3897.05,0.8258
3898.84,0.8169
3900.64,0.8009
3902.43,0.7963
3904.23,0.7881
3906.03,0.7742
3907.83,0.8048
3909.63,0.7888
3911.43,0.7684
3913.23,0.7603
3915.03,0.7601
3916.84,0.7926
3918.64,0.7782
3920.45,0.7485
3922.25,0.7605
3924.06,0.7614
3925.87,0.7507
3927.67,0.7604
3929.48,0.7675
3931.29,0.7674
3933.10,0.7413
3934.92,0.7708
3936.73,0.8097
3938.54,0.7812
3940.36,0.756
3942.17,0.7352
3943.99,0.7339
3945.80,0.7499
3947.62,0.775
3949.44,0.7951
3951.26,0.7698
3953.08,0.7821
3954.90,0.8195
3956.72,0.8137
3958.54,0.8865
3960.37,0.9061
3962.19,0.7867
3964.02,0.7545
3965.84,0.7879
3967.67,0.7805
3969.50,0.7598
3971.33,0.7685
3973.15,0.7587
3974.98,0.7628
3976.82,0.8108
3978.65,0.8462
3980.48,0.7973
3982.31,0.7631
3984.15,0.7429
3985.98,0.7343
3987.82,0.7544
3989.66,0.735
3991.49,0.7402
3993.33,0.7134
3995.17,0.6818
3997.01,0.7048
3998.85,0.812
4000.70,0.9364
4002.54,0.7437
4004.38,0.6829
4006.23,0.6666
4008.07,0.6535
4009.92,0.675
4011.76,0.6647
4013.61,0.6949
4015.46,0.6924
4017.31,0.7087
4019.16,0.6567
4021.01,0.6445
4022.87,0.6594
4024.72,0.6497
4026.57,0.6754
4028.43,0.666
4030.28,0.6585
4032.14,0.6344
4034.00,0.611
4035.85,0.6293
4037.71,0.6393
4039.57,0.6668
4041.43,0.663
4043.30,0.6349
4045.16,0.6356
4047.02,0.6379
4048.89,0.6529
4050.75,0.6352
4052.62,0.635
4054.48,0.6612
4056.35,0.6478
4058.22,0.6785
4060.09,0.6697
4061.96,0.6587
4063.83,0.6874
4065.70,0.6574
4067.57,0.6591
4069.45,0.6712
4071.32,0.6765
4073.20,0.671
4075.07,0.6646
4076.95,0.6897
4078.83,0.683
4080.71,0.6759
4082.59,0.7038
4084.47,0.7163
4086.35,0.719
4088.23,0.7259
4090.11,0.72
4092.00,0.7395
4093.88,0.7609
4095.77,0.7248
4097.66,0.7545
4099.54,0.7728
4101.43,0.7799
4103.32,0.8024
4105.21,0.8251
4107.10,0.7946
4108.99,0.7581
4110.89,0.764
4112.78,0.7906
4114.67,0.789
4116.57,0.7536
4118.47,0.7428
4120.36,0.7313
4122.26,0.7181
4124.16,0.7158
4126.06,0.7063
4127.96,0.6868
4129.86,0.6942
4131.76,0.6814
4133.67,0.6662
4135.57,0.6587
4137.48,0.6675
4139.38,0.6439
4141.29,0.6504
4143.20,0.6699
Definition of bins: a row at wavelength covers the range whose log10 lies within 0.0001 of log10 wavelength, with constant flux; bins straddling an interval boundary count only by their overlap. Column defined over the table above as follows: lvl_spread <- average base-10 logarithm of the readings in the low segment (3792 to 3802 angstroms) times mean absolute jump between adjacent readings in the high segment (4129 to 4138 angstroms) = -0.0010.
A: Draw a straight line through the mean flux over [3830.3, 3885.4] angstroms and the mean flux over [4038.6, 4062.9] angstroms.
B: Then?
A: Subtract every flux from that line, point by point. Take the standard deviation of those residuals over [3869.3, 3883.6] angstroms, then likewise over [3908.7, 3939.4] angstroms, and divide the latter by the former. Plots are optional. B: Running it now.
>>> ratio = 0.9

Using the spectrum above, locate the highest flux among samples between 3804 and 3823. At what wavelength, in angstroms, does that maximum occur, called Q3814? 3808.34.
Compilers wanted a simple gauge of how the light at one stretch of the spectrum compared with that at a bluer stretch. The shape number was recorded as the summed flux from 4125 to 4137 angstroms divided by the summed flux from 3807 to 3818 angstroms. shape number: 0.79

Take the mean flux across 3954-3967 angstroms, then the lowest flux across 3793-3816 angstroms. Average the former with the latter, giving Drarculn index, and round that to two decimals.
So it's 0.80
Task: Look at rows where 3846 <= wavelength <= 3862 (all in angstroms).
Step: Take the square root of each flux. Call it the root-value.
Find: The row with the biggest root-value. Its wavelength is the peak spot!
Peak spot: 3854.21 angstroms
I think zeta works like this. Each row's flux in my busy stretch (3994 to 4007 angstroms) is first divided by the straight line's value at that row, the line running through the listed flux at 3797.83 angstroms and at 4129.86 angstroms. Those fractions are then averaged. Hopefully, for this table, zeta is 1.03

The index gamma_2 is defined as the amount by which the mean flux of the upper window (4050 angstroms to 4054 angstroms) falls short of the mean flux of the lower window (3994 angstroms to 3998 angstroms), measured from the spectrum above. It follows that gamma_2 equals 0.058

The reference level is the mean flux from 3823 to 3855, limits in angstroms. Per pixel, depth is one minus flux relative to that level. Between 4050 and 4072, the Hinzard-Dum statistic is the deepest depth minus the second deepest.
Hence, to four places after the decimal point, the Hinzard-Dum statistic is 0.0002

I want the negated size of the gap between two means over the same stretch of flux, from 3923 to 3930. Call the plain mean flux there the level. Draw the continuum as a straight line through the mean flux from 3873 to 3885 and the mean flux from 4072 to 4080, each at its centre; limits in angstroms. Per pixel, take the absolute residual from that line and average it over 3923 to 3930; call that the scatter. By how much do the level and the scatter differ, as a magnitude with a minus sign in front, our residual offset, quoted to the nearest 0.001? -0.712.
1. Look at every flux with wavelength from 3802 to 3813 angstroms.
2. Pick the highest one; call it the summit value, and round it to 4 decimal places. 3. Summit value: 0.8998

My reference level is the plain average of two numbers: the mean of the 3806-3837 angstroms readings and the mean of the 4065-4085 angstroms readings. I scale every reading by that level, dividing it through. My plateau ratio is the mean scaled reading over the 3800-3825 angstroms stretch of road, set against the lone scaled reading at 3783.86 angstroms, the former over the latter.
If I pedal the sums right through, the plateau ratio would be 0.94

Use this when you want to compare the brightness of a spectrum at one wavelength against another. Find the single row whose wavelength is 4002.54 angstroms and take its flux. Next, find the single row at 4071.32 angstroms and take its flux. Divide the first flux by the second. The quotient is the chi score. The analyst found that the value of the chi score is 1.10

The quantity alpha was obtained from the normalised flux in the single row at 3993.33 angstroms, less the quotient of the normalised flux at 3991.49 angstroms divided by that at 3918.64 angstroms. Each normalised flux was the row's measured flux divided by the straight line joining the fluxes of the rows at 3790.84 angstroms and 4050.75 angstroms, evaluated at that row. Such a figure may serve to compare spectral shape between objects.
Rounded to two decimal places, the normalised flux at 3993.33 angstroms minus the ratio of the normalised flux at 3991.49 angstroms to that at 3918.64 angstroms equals 0.03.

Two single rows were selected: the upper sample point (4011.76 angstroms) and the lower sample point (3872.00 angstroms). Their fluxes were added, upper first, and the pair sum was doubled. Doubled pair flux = 3.13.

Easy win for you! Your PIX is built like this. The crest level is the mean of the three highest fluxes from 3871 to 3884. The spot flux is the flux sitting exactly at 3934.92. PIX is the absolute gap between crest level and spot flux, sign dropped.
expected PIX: 0.10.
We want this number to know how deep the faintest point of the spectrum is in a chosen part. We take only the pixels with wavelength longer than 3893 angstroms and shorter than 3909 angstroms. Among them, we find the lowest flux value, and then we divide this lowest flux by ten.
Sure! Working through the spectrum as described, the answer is 0.077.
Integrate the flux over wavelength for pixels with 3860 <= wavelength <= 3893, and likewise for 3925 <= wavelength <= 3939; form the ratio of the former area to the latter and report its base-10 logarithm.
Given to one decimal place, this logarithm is 0.4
